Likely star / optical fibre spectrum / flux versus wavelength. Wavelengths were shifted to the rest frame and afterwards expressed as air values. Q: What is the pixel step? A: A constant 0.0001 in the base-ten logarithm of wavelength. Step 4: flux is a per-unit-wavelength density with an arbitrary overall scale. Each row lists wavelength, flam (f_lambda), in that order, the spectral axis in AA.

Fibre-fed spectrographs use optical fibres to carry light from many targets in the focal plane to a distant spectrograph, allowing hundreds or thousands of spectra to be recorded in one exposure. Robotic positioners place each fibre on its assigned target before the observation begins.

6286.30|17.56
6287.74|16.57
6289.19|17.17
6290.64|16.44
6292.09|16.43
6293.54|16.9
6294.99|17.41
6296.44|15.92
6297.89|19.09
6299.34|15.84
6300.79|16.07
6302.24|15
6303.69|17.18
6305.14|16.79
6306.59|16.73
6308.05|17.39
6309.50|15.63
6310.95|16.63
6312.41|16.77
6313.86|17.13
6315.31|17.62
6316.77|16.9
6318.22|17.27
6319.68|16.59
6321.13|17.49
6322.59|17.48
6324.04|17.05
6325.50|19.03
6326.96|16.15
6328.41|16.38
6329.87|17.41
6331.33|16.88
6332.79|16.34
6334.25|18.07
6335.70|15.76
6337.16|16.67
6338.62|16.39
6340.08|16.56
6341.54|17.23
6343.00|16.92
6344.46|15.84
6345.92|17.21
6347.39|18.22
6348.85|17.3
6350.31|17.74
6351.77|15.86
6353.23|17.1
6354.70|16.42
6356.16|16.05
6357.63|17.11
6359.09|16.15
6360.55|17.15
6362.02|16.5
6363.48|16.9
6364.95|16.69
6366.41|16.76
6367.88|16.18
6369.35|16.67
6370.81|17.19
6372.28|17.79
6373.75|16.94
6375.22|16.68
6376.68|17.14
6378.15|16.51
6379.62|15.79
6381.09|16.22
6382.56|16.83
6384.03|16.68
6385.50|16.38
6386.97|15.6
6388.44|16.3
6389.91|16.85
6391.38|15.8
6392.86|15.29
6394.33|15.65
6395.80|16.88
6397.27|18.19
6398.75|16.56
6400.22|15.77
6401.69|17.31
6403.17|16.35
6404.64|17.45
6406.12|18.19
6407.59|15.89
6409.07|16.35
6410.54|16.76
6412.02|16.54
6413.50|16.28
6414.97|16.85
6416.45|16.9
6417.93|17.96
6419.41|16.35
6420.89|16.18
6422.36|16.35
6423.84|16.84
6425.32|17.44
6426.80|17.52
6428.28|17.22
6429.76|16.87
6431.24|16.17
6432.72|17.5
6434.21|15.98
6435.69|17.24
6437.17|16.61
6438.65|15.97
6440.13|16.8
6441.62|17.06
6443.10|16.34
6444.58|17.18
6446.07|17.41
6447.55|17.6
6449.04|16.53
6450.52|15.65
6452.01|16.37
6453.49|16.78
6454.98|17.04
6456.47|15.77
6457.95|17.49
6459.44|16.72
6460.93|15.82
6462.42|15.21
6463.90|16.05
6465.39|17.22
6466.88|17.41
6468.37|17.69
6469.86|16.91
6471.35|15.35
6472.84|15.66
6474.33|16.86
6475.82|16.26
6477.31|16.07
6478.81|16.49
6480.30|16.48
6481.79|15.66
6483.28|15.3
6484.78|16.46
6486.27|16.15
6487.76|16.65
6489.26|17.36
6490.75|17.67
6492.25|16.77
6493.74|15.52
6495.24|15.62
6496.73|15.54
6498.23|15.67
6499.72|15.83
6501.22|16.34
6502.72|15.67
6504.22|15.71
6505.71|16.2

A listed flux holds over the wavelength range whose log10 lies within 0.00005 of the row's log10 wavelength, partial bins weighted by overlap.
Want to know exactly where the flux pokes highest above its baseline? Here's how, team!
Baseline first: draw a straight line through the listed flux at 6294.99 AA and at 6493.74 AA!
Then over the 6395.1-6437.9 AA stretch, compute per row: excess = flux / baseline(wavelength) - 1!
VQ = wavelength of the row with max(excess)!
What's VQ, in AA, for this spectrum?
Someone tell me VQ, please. 6406.12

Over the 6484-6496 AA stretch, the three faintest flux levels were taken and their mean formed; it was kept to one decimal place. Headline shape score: 15.8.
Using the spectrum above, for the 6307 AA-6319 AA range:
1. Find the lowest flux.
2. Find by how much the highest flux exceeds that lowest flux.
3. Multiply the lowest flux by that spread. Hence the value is 31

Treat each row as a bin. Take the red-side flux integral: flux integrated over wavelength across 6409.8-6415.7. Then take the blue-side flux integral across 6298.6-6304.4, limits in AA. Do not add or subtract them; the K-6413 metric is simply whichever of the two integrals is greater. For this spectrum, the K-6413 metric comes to 98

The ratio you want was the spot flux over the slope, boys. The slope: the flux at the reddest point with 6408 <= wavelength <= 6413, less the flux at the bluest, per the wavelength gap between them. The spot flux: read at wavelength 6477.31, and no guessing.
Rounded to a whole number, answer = 250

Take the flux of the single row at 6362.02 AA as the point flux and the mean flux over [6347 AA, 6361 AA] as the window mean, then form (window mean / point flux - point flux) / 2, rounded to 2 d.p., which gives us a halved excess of -7.74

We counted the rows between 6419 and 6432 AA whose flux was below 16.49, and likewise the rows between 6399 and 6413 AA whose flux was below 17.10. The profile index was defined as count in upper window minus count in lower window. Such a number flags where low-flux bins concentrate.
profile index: -2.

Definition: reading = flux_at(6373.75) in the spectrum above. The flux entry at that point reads 16.94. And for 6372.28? 17.79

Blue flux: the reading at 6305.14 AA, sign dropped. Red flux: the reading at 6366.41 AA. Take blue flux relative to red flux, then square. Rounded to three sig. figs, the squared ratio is 1.00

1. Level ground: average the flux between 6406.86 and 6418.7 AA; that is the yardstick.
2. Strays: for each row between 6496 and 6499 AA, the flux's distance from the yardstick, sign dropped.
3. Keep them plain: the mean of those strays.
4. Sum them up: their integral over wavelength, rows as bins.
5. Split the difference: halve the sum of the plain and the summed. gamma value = 2.2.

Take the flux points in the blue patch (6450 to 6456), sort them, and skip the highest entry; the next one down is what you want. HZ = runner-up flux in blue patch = 16.78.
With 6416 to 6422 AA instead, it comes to 16.9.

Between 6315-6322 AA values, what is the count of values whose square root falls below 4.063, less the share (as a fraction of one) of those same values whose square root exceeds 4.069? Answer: -1.0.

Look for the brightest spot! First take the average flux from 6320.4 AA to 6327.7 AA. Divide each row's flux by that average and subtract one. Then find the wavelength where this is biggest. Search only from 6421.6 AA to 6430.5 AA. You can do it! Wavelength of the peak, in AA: 6426.80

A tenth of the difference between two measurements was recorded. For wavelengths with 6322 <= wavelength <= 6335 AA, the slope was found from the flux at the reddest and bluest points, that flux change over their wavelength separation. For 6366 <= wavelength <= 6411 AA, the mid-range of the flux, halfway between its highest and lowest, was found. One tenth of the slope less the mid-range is -1.67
